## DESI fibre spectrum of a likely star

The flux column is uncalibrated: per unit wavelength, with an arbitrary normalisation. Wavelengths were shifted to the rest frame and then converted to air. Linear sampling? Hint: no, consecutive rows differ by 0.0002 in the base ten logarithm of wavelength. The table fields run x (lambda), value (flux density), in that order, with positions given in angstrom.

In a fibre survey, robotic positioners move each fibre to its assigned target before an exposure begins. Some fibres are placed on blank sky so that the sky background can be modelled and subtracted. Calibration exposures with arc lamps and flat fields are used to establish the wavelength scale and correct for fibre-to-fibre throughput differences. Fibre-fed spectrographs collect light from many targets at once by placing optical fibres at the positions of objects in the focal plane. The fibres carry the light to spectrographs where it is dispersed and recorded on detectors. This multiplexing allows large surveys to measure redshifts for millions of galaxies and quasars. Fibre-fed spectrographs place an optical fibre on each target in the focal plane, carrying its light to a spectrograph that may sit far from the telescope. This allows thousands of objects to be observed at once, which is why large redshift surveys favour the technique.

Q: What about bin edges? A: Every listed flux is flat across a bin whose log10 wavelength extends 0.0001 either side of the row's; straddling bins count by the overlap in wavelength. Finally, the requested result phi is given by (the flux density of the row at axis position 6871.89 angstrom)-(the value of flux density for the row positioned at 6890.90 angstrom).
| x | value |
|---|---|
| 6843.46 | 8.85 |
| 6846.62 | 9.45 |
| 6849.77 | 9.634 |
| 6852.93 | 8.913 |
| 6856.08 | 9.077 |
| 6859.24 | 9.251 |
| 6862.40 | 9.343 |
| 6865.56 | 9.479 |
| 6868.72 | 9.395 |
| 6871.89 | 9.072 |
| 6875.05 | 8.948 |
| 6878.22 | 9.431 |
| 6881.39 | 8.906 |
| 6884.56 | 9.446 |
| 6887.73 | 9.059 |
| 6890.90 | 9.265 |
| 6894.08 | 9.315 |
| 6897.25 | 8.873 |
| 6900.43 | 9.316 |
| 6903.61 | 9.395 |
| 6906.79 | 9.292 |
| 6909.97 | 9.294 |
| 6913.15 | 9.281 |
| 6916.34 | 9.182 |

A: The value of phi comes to -0.19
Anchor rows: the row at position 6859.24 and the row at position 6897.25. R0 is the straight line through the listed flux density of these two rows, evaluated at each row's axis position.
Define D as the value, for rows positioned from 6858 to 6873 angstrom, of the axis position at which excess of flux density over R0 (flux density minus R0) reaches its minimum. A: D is 6871.89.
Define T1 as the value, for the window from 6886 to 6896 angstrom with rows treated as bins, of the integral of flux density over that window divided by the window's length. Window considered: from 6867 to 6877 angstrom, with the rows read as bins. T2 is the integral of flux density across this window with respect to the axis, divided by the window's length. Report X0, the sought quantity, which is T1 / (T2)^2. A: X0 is 0.110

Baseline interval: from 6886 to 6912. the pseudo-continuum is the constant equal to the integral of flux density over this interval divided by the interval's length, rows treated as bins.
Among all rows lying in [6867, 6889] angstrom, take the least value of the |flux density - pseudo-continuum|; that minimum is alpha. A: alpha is 0.16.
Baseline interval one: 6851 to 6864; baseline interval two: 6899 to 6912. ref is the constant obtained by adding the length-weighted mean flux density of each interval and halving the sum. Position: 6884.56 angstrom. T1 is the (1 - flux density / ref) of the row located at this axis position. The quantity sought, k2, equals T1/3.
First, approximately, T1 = -0.022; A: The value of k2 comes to -0.007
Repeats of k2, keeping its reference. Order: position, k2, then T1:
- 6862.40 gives -0.004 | -0.011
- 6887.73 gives 0.007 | 0.020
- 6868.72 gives -0.006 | -0.017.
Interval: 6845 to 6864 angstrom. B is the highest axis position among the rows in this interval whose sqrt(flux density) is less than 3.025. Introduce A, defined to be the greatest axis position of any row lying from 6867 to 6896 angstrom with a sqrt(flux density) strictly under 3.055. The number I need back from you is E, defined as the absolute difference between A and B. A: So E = 38.0 angstrom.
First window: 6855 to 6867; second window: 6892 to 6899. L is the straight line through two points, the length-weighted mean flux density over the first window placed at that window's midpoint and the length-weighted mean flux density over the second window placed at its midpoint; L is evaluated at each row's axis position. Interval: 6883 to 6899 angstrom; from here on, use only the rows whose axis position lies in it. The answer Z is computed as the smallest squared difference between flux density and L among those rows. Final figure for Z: 0.008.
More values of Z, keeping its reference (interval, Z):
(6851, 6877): 0.003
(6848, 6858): 0.059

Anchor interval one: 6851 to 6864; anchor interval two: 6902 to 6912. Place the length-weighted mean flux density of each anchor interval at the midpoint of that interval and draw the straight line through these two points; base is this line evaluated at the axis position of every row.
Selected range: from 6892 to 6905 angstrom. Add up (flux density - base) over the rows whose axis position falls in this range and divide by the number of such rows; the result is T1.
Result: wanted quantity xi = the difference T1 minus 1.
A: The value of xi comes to -1.08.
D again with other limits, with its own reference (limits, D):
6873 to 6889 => 6875.05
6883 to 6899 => 6897.25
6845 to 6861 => 6852.93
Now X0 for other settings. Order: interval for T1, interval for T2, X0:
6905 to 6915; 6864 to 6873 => 0.107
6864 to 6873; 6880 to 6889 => 0.111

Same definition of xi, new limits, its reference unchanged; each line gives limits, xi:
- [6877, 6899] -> -1.08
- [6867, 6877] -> -1.07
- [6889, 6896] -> -0.99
